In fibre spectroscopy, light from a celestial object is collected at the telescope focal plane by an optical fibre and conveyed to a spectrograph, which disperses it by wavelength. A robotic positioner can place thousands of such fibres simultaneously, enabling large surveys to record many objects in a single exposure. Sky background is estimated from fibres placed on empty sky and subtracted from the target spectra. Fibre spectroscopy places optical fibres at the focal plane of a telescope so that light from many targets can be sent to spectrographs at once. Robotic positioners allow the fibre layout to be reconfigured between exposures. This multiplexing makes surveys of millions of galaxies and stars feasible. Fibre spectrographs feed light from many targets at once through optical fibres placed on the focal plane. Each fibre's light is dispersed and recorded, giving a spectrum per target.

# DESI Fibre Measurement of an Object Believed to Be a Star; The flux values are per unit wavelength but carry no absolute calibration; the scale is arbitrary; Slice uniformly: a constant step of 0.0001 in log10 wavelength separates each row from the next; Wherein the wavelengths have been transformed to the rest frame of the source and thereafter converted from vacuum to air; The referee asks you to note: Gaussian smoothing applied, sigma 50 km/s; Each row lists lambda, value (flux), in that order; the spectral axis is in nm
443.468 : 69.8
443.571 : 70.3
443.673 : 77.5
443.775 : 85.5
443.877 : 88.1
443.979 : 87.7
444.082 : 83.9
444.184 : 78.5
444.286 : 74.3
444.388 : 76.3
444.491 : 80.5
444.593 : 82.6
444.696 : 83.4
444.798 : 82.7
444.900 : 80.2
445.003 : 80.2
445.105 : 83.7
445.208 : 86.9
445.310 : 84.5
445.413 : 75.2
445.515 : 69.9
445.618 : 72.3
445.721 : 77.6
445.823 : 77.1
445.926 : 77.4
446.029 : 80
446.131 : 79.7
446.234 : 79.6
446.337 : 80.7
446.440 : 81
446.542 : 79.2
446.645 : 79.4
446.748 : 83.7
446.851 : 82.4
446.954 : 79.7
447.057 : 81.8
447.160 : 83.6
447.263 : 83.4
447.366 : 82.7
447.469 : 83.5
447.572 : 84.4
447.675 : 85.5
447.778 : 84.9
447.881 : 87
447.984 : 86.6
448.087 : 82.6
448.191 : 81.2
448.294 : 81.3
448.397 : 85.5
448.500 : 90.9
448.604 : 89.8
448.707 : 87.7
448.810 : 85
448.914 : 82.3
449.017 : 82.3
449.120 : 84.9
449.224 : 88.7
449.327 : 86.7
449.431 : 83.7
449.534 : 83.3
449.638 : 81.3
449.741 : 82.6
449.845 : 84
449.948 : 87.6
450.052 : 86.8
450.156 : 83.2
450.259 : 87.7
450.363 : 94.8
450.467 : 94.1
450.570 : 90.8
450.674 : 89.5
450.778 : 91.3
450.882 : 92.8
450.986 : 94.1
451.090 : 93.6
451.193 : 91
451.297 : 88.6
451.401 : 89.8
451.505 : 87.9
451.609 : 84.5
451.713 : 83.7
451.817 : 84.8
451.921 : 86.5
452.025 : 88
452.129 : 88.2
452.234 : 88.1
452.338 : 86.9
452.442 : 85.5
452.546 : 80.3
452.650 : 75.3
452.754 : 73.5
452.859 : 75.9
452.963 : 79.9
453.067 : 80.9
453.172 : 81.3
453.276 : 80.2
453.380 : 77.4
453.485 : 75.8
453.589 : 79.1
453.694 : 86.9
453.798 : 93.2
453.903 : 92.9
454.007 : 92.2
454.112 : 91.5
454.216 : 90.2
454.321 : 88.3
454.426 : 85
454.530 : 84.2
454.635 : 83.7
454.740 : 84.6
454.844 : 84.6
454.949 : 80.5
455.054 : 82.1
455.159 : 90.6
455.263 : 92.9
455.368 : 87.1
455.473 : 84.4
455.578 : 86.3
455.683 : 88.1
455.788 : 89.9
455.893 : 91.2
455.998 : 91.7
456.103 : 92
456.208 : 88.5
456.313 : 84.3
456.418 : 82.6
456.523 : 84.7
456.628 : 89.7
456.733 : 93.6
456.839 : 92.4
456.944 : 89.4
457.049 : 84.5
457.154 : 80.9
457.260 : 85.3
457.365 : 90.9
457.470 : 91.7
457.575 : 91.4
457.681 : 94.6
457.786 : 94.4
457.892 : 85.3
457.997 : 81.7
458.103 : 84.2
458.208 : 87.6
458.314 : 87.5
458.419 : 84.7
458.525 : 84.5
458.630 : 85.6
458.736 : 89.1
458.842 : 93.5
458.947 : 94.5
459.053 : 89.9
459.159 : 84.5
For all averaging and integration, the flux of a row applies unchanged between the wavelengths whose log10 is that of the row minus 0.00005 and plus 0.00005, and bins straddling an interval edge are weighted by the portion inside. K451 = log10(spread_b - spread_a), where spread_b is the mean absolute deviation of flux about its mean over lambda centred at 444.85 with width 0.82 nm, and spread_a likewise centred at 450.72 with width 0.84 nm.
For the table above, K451 -1.0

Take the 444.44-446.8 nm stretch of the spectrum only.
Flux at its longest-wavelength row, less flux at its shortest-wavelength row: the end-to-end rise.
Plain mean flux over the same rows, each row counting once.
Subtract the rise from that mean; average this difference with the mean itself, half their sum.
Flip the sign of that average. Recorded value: -78.3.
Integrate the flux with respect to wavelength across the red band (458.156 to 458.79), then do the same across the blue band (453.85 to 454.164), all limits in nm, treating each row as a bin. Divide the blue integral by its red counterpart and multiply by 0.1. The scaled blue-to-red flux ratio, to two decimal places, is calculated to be 0.05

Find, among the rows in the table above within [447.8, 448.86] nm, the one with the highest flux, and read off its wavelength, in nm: 448.500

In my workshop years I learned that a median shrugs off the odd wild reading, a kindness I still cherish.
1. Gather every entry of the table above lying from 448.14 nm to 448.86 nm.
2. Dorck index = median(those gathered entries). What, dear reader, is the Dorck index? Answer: 85.5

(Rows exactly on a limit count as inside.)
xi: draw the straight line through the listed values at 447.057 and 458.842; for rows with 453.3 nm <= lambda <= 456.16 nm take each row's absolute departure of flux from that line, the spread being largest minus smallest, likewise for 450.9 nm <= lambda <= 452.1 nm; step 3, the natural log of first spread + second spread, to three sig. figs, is 3.00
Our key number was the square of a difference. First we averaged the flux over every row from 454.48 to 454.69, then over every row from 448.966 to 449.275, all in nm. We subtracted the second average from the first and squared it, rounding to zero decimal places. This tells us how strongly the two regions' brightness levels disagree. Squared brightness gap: 2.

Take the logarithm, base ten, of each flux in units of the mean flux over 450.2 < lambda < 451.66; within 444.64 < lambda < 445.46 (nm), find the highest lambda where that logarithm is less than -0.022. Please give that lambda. 445.413 nm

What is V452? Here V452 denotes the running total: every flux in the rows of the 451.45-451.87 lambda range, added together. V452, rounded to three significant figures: 341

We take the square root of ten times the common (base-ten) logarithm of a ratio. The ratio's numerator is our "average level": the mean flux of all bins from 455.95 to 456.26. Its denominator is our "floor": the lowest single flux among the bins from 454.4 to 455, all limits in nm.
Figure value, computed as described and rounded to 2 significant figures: 0.72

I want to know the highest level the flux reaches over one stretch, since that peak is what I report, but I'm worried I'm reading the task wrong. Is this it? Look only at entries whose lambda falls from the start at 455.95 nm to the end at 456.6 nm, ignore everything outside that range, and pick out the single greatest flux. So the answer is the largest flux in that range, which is 92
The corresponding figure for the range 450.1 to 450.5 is 94.8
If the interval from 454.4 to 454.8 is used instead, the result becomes 85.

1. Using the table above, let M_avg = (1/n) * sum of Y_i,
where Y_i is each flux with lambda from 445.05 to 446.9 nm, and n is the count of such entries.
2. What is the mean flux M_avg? 79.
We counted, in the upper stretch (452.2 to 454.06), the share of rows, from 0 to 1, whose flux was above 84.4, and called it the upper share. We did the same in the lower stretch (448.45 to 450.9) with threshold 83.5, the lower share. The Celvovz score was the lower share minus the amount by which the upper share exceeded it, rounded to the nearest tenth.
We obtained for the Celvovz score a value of 1.1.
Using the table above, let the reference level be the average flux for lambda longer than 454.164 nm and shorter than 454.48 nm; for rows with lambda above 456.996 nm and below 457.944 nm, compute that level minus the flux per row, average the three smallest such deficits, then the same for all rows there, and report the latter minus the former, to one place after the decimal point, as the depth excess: 4.8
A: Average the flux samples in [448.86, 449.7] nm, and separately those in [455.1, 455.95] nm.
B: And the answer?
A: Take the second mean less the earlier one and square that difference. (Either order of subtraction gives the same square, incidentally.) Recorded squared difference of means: 22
